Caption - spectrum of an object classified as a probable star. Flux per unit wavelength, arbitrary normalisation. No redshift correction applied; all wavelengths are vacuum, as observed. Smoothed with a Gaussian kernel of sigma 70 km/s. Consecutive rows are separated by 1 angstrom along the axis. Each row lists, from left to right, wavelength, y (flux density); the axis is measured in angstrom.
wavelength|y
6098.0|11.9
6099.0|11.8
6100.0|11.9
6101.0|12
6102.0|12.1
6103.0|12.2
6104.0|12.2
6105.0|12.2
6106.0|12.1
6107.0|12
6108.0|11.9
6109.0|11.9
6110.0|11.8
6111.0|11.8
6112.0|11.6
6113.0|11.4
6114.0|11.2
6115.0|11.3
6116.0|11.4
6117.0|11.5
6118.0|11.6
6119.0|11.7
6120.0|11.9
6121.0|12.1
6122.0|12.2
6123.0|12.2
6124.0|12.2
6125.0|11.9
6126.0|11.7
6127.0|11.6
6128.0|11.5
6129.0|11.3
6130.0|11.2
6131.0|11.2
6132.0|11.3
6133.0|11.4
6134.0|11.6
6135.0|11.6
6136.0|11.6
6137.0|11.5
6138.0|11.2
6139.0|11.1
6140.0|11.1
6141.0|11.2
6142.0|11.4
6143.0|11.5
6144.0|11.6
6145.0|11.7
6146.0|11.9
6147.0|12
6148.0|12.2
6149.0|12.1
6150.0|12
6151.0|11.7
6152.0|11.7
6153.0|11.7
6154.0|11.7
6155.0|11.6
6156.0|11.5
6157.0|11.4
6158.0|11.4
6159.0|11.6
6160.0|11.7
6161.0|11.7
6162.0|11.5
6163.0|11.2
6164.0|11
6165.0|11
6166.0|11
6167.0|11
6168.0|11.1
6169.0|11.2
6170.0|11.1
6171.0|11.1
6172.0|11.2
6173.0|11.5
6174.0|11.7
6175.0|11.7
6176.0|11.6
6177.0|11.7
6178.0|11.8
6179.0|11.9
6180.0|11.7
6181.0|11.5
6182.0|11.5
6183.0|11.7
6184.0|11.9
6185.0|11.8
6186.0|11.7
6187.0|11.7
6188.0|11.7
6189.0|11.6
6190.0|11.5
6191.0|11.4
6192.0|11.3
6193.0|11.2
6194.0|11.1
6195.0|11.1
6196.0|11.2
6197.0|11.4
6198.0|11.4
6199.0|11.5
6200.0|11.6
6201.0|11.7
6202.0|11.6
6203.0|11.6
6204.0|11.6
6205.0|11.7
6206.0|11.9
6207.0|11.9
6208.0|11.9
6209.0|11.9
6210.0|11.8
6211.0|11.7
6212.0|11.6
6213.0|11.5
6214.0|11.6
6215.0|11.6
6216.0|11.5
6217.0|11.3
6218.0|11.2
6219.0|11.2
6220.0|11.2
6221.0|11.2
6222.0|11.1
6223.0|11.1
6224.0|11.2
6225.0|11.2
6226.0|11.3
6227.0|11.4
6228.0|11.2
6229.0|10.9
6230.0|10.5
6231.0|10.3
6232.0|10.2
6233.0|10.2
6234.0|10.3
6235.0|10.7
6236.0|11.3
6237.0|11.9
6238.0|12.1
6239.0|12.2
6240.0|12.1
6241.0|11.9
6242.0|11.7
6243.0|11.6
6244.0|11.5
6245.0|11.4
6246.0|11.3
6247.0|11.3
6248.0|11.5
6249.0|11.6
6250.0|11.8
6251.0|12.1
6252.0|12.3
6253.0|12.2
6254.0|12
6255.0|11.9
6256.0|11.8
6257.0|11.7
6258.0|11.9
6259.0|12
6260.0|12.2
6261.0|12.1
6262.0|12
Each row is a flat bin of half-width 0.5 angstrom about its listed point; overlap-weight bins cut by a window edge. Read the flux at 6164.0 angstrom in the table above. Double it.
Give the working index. 22.0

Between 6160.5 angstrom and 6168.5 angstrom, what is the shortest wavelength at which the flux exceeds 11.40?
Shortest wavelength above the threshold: 6161.0 angstrom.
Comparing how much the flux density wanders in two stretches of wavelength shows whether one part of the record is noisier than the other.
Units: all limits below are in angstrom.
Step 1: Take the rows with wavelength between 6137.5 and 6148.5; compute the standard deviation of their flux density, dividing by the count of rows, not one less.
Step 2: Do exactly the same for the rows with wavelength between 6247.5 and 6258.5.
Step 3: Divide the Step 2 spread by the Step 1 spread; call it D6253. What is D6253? 0.65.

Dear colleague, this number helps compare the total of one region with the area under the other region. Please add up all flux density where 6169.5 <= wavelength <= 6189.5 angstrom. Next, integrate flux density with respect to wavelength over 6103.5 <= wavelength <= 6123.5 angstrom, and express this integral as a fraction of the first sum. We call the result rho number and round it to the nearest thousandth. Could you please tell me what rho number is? 1.017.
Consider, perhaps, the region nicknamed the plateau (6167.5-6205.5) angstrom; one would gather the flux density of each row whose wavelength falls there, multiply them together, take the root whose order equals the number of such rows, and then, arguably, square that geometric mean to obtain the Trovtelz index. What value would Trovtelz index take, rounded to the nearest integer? 132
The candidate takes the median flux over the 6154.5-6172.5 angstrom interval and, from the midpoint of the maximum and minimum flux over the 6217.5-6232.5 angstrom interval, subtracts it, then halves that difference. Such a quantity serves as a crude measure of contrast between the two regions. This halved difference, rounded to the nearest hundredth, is -0.20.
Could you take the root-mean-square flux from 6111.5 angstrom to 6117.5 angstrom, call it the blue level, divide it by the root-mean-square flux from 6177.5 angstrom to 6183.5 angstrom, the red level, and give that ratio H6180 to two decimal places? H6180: 0.98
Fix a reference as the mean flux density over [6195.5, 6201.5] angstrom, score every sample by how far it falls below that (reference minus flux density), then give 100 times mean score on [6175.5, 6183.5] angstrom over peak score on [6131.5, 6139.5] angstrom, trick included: -57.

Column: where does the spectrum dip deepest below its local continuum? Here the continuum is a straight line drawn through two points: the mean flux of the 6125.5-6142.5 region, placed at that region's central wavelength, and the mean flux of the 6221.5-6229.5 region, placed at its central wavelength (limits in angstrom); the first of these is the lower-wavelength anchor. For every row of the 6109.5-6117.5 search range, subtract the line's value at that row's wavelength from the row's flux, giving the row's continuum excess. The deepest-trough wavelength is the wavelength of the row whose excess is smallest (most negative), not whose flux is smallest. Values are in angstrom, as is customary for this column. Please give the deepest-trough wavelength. 6114.0 angstrom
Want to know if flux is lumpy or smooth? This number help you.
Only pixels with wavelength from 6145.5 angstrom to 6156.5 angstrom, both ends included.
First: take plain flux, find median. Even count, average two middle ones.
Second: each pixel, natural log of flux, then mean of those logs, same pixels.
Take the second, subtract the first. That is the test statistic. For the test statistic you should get -9.2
